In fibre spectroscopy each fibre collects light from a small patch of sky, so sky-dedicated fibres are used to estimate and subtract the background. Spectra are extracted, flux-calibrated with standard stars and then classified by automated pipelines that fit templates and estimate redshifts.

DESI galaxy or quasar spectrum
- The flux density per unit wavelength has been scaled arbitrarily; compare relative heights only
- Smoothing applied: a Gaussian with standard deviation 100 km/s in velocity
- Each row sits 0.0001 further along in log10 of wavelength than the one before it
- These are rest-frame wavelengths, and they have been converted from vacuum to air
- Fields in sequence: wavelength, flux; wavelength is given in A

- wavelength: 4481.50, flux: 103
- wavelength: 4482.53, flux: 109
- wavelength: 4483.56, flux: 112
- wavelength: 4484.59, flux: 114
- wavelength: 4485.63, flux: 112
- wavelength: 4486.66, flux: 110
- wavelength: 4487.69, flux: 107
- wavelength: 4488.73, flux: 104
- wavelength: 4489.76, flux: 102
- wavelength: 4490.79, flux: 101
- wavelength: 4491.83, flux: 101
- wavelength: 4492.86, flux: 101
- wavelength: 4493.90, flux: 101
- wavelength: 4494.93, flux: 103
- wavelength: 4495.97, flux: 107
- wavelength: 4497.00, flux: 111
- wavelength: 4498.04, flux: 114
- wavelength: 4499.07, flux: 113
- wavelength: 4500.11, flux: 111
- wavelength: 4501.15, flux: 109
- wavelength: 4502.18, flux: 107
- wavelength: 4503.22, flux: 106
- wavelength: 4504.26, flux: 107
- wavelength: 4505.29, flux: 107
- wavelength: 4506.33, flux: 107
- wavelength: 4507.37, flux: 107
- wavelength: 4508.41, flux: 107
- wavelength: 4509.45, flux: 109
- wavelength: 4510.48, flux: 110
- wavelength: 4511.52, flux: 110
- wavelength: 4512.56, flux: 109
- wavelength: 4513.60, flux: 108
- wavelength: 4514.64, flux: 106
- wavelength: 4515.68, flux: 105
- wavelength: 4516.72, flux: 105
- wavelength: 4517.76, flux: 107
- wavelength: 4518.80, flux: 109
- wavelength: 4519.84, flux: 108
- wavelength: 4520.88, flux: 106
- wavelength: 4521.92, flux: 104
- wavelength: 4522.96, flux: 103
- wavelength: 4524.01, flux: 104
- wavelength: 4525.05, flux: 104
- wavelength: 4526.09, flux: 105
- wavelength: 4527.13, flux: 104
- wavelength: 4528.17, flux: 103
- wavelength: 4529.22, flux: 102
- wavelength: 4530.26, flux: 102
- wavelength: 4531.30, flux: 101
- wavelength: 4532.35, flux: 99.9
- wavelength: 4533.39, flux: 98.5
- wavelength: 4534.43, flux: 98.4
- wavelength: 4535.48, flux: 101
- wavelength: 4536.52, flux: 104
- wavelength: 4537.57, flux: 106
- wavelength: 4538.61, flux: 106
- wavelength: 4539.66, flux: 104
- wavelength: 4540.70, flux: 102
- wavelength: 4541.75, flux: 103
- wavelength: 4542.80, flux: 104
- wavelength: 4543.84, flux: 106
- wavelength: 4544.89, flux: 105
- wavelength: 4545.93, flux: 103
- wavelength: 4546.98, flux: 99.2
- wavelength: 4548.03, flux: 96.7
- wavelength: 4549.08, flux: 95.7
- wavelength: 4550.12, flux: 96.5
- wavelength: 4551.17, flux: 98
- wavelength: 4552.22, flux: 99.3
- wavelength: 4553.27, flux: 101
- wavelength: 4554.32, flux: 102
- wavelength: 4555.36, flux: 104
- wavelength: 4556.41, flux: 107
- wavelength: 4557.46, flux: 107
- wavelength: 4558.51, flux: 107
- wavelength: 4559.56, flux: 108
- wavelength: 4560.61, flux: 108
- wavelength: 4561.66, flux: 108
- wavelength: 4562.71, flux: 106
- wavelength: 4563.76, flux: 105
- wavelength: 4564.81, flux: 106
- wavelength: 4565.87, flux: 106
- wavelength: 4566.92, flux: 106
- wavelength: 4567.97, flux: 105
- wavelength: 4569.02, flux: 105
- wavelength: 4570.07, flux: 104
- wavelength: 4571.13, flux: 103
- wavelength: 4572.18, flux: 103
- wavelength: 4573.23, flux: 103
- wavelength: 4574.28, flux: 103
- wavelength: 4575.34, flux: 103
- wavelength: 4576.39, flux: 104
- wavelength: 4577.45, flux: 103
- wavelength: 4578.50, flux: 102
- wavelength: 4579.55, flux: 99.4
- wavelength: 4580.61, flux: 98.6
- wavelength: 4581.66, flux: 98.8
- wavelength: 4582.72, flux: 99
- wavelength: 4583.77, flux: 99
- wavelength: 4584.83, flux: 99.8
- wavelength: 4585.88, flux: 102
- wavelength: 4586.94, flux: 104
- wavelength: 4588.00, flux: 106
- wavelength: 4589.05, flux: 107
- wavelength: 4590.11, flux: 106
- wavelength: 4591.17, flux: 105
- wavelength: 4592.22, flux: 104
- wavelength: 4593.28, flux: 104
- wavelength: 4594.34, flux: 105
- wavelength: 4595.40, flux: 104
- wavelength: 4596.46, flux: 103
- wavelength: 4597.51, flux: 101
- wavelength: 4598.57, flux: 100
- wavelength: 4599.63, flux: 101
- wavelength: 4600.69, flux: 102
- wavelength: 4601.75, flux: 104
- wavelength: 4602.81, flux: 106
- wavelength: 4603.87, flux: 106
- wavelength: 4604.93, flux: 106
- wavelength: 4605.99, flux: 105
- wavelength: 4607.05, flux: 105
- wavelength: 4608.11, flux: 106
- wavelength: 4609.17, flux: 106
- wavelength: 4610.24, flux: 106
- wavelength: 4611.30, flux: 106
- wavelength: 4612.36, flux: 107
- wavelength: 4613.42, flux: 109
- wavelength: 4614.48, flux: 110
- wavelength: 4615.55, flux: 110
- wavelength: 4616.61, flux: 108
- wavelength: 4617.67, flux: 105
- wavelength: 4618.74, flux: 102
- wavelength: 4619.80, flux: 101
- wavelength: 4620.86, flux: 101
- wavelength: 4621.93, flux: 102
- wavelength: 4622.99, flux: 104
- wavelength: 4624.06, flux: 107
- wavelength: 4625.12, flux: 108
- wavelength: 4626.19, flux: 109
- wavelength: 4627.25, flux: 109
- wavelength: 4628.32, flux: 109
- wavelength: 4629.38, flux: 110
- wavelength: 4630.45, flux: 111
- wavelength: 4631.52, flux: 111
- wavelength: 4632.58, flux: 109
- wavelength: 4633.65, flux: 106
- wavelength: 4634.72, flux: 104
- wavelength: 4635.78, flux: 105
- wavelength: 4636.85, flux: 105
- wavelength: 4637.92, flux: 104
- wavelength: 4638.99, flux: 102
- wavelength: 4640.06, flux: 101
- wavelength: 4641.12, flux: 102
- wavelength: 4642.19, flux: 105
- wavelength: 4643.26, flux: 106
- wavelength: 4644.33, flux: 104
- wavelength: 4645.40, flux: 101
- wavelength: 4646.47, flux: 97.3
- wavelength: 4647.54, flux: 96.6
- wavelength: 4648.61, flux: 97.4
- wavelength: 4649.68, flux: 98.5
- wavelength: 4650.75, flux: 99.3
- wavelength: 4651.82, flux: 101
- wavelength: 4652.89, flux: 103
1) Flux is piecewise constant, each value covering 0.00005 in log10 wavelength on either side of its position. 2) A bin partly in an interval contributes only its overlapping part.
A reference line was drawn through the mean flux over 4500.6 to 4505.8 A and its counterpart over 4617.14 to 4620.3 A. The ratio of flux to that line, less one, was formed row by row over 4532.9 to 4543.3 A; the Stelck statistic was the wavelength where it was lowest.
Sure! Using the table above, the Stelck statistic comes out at 4534.43 A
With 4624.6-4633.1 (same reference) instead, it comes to 4625.12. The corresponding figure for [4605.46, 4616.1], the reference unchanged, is 4605.99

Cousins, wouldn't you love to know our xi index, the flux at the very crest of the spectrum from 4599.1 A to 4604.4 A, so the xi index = 106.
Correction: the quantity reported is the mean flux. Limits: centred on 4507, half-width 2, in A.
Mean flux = 107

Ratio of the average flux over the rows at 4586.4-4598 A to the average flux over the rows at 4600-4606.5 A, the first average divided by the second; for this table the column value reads 1.00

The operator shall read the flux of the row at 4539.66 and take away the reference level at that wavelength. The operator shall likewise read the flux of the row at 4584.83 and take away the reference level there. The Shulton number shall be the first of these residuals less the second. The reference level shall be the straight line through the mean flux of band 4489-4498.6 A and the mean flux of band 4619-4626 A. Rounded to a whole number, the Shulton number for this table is 4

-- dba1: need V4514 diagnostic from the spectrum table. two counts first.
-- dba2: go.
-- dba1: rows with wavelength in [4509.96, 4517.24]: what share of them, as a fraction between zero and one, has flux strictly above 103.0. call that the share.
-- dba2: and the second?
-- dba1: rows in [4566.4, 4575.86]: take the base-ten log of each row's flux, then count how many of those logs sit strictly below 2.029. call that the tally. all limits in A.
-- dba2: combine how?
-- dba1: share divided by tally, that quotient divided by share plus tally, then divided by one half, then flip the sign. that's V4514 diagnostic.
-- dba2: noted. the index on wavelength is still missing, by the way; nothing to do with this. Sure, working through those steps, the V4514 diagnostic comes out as -0.022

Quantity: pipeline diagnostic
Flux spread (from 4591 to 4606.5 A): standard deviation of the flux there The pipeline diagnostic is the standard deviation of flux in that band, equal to 1.9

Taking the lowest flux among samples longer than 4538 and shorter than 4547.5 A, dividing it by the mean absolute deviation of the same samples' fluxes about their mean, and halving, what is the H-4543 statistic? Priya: 31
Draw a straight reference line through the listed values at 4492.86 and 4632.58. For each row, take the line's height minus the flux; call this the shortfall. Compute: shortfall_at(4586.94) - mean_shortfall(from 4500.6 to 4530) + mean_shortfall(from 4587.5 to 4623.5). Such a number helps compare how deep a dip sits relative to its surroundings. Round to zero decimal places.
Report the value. 9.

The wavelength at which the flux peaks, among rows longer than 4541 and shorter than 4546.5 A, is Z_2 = 4543.84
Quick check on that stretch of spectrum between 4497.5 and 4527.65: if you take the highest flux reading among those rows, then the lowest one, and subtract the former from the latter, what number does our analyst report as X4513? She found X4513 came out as -11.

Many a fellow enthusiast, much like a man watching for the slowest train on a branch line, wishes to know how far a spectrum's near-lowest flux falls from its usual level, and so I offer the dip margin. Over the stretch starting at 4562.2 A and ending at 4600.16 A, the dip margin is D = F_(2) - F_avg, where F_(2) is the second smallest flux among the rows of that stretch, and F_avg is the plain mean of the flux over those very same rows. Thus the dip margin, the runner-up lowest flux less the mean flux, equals -4.4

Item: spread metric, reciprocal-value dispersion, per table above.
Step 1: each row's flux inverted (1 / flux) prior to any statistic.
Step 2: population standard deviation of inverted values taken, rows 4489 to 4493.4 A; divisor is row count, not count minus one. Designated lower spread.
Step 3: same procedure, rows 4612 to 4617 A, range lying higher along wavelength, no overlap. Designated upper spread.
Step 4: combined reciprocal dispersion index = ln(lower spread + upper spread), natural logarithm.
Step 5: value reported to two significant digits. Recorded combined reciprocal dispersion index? -8.9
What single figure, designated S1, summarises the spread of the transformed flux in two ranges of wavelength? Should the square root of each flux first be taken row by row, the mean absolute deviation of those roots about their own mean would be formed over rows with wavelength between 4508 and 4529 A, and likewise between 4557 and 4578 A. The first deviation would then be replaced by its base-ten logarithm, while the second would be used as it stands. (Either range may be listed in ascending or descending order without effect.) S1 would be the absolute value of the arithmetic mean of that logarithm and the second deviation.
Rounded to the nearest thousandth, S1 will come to 0.465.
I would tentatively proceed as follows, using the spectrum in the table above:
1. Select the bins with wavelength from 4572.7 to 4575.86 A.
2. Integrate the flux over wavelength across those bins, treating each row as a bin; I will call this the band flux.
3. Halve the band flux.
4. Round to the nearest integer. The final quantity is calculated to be 163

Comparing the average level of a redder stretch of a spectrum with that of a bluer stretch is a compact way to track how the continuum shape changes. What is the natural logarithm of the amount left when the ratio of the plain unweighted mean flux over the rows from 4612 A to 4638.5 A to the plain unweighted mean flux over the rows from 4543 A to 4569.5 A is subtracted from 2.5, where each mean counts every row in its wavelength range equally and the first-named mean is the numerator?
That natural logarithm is 0.386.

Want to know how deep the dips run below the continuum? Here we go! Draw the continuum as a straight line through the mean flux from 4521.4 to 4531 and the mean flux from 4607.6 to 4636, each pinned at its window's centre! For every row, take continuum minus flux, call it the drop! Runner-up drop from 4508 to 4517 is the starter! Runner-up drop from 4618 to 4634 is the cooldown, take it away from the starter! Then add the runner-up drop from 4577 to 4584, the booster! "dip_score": -1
